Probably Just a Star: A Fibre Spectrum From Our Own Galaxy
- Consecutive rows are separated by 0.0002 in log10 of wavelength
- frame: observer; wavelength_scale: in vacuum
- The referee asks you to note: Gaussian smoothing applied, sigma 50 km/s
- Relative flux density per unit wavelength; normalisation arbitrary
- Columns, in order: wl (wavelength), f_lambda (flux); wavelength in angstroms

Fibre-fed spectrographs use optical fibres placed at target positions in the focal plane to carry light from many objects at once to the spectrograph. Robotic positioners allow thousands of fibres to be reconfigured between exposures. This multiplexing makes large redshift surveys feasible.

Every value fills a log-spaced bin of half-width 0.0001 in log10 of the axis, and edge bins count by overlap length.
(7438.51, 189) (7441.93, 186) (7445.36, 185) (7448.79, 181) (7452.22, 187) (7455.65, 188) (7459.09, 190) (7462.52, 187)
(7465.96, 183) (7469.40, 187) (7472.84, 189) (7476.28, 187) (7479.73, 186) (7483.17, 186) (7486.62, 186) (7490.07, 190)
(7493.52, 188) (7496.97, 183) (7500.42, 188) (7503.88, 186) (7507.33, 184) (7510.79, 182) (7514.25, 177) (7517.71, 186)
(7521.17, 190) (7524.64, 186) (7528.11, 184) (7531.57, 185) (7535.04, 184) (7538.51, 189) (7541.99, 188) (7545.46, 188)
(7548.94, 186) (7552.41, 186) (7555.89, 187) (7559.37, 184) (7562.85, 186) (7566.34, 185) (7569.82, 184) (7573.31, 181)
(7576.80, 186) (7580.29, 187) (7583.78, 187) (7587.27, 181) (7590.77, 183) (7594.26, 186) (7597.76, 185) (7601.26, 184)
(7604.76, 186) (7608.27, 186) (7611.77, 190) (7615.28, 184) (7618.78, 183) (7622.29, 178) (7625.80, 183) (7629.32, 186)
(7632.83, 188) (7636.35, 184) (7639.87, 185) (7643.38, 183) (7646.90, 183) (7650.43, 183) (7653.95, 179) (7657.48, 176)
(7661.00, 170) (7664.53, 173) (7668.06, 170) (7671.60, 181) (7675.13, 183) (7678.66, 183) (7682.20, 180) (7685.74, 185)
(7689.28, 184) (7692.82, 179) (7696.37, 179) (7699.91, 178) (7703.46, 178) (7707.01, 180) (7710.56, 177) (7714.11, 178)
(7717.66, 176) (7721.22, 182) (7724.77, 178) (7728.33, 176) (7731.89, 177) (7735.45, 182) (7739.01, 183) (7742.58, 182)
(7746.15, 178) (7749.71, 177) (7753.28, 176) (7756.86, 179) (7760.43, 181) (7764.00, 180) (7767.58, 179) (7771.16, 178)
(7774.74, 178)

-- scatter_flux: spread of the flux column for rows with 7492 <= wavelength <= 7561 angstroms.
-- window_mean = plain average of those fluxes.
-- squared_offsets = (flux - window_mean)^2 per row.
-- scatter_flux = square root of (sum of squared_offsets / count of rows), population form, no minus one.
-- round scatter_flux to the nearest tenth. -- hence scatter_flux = 2.8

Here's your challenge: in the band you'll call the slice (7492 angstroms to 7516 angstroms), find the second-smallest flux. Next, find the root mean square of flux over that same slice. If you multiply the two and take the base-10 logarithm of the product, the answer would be 4.52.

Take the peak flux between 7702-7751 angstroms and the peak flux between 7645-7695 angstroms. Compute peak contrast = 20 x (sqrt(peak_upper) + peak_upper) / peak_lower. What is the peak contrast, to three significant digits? 21.2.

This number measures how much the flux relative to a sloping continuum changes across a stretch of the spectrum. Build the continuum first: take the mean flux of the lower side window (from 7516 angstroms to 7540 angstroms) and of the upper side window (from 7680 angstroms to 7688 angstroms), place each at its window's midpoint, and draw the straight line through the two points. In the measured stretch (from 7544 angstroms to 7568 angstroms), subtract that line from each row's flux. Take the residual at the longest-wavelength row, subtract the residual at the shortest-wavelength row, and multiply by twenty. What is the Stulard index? -50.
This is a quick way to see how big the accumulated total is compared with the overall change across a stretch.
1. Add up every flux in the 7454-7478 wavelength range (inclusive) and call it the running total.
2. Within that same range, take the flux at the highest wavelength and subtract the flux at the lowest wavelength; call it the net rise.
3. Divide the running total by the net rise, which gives -1311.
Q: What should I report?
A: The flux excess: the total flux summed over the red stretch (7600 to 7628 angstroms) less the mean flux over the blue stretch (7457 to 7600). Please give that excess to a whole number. 1288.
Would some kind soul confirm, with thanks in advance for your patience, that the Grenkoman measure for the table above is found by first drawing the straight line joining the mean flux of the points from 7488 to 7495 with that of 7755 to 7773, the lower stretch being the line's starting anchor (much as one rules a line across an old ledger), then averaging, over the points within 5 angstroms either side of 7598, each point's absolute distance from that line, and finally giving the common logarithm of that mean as -0.2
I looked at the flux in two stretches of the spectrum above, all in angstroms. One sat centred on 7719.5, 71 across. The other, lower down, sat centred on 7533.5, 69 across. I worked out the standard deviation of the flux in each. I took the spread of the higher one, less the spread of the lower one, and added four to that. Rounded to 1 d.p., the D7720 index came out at 4.0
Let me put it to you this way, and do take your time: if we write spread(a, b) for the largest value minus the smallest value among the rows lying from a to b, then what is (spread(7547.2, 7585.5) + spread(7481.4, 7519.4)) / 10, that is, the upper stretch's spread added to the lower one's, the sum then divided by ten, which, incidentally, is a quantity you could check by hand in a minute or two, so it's 1.9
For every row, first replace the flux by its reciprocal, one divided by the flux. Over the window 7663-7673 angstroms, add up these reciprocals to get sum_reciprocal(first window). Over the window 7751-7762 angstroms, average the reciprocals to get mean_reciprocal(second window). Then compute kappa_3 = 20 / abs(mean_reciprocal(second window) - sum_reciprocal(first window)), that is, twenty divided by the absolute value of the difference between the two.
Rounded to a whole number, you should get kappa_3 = 1726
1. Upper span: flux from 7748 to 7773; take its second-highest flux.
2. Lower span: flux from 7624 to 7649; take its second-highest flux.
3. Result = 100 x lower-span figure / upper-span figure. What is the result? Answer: 103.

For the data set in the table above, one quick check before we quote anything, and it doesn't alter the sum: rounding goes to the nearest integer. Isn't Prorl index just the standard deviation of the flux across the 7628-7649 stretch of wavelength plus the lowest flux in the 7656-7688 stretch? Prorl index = 172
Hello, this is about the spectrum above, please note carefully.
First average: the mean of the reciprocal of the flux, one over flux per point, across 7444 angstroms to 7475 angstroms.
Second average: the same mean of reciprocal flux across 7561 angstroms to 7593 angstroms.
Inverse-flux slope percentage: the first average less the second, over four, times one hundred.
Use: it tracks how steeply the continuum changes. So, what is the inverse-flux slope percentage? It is -0.0014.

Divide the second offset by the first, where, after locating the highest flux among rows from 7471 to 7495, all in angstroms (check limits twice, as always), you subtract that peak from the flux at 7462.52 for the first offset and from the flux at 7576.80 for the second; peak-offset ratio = 1.3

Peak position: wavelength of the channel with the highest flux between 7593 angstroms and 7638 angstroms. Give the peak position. 7611.77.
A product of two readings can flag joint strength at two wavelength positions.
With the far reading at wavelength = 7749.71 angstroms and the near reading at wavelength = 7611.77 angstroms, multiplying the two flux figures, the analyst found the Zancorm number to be 33630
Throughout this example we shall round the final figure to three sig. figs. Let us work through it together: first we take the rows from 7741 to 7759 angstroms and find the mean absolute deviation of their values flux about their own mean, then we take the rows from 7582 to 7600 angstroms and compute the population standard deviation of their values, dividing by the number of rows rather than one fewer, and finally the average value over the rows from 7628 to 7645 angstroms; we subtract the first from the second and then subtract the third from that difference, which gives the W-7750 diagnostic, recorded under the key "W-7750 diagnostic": -185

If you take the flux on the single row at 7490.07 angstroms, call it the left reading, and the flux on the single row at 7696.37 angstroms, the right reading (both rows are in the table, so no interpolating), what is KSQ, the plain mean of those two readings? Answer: 184.5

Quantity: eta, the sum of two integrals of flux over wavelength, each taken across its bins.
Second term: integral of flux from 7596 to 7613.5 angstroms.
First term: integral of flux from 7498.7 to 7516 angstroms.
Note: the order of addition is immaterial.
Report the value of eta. 6431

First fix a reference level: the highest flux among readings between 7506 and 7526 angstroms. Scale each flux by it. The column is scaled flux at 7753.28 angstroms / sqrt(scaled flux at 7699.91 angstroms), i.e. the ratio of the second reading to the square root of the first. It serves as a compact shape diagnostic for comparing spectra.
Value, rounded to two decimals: 0.96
